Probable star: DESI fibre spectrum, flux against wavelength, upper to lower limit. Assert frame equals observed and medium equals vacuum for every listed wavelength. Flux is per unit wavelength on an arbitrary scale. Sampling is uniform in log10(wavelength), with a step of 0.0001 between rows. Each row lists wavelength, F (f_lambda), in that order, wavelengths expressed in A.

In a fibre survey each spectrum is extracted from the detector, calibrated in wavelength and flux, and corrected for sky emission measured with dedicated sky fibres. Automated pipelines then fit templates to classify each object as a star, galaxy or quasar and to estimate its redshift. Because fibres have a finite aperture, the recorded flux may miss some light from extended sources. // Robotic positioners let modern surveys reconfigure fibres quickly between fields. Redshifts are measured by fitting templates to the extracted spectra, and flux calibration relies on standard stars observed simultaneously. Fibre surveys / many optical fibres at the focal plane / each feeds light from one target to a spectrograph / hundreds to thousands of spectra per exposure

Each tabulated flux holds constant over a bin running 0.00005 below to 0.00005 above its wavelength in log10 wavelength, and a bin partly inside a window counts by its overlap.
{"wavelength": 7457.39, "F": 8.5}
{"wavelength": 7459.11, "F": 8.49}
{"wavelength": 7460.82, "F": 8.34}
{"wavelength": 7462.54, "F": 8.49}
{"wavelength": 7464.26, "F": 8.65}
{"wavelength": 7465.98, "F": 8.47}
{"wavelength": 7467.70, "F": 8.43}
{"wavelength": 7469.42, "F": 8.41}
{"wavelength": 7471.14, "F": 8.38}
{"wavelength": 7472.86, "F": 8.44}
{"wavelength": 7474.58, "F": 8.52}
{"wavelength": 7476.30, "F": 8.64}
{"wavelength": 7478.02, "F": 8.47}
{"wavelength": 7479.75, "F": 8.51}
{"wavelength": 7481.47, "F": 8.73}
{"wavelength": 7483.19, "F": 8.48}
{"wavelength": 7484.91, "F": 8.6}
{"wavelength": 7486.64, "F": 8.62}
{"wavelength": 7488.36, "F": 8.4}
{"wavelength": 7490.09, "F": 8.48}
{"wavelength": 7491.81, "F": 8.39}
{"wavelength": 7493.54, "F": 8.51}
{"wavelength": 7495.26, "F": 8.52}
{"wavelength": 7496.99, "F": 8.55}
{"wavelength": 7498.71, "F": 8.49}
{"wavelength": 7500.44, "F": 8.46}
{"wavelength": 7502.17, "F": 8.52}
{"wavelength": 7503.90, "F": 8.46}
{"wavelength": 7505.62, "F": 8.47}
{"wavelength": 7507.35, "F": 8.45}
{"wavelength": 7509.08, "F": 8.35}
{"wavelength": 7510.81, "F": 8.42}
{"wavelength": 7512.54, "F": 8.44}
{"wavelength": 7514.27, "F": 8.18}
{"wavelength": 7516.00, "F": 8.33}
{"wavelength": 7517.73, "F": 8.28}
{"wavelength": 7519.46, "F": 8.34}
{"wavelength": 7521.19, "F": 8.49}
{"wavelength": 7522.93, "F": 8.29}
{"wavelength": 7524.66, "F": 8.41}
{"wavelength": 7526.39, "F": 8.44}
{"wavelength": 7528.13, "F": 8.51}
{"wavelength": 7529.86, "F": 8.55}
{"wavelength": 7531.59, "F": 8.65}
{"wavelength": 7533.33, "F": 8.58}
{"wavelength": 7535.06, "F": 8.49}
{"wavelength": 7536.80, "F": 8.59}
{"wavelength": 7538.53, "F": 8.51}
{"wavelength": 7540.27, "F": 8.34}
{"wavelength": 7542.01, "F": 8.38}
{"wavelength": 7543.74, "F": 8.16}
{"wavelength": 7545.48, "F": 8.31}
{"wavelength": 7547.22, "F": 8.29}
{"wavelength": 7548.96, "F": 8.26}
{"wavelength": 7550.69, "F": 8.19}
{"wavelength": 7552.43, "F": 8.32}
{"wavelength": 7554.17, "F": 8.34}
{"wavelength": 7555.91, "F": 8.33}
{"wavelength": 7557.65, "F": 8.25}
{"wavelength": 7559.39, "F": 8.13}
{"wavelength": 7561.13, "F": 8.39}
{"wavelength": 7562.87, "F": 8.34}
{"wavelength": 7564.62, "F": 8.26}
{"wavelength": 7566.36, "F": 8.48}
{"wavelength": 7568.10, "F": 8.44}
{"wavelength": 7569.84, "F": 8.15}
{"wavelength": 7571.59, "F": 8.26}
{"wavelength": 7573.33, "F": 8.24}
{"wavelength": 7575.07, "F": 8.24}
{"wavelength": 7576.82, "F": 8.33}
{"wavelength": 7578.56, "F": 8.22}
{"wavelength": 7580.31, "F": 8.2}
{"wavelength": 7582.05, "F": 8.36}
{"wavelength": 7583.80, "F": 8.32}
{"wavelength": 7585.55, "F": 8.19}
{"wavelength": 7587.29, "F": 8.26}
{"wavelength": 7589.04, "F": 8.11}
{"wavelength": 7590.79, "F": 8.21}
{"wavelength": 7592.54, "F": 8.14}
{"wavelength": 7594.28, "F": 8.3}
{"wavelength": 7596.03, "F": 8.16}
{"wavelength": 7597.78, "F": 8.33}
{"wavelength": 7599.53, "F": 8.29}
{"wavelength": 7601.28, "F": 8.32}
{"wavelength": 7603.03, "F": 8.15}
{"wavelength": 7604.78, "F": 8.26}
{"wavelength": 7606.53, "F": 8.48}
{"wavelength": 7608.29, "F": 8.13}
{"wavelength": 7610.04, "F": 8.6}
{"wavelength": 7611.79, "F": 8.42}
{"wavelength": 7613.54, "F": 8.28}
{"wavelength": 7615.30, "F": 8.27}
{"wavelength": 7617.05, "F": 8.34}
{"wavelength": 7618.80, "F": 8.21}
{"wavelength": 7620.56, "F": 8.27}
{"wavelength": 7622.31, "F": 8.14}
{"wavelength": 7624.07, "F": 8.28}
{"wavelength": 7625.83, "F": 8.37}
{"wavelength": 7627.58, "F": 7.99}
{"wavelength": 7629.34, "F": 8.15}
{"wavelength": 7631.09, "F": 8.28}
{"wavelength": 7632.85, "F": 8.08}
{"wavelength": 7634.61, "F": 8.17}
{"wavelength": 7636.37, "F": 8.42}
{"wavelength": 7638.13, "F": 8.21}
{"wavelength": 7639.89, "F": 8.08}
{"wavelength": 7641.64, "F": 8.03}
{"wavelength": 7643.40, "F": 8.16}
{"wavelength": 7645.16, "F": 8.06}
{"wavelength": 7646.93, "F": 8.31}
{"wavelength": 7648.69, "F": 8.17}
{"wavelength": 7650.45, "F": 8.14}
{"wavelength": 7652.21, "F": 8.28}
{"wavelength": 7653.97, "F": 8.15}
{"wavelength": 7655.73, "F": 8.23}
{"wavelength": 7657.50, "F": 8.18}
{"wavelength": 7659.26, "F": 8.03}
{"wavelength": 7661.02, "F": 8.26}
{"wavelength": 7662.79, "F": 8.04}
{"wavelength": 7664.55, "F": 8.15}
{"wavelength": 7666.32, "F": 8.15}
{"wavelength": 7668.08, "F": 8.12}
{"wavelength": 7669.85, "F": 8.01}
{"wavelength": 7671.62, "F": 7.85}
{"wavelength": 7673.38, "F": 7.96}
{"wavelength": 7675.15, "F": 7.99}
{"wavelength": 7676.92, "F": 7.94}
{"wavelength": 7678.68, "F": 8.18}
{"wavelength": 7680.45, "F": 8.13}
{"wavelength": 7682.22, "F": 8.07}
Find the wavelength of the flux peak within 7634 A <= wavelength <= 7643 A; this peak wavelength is 7636.37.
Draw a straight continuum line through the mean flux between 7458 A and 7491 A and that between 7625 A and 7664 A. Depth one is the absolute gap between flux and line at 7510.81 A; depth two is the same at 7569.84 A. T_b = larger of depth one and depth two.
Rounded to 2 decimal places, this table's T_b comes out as 0.17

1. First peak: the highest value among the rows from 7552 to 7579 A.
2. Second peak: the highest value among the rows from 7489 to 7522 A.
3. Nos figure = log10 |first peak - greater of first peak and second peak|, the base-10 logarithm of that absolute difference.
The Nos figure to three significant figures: -1.15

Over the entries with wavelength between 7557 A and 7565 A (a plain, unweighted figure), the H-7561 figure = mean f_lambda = 8.27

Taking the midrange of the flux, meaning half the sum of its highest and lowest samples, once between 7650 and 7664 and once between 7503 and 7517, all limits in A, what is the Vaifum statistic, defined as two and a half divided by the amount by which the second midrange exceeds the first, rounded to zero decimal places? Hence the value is 15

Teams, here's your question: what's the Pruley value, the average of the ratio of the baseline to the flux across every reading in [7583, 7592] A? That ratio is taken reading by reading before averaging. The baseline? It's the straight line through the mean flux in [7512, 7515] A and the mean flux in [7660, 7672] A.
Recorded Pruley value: 0.998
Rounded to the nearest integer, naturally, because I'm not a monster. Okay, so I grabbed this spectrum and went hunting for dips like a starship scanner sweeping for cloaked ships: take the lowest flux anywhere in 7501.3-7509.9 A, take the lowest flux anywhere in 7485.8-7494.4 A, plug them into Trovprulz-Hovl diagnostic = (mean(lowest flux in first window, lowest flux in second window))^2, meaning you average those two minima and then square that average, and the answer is 70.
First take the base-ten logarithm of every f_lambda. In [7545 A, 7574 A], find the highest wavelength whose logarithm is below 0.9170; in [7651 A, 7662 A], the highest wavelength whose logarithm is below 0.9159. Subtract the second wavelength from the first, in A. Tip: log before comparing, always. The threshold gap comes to -85.9 A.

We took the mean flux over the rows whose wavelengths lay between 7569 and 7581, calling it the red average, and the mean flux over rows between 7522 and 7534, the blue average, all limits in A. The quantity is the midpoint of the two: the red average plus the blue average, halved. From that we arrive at 8.36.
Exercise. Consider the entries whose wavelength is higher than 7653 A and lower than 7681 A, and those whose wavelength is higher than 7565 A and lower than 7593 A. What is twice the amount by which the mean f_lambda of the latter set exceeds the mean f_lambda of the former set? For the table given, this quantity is 0.35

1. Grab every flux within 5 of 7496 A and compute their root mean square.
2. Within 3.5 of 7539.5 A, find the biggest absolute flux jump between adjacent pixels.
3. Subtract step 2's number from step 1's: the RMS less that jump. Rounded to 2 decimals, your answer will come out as 8.32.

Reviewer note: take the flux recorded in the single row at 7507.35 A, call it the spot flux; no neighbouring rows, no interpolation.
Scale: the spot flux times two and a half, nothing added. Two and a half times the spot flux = 21.1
